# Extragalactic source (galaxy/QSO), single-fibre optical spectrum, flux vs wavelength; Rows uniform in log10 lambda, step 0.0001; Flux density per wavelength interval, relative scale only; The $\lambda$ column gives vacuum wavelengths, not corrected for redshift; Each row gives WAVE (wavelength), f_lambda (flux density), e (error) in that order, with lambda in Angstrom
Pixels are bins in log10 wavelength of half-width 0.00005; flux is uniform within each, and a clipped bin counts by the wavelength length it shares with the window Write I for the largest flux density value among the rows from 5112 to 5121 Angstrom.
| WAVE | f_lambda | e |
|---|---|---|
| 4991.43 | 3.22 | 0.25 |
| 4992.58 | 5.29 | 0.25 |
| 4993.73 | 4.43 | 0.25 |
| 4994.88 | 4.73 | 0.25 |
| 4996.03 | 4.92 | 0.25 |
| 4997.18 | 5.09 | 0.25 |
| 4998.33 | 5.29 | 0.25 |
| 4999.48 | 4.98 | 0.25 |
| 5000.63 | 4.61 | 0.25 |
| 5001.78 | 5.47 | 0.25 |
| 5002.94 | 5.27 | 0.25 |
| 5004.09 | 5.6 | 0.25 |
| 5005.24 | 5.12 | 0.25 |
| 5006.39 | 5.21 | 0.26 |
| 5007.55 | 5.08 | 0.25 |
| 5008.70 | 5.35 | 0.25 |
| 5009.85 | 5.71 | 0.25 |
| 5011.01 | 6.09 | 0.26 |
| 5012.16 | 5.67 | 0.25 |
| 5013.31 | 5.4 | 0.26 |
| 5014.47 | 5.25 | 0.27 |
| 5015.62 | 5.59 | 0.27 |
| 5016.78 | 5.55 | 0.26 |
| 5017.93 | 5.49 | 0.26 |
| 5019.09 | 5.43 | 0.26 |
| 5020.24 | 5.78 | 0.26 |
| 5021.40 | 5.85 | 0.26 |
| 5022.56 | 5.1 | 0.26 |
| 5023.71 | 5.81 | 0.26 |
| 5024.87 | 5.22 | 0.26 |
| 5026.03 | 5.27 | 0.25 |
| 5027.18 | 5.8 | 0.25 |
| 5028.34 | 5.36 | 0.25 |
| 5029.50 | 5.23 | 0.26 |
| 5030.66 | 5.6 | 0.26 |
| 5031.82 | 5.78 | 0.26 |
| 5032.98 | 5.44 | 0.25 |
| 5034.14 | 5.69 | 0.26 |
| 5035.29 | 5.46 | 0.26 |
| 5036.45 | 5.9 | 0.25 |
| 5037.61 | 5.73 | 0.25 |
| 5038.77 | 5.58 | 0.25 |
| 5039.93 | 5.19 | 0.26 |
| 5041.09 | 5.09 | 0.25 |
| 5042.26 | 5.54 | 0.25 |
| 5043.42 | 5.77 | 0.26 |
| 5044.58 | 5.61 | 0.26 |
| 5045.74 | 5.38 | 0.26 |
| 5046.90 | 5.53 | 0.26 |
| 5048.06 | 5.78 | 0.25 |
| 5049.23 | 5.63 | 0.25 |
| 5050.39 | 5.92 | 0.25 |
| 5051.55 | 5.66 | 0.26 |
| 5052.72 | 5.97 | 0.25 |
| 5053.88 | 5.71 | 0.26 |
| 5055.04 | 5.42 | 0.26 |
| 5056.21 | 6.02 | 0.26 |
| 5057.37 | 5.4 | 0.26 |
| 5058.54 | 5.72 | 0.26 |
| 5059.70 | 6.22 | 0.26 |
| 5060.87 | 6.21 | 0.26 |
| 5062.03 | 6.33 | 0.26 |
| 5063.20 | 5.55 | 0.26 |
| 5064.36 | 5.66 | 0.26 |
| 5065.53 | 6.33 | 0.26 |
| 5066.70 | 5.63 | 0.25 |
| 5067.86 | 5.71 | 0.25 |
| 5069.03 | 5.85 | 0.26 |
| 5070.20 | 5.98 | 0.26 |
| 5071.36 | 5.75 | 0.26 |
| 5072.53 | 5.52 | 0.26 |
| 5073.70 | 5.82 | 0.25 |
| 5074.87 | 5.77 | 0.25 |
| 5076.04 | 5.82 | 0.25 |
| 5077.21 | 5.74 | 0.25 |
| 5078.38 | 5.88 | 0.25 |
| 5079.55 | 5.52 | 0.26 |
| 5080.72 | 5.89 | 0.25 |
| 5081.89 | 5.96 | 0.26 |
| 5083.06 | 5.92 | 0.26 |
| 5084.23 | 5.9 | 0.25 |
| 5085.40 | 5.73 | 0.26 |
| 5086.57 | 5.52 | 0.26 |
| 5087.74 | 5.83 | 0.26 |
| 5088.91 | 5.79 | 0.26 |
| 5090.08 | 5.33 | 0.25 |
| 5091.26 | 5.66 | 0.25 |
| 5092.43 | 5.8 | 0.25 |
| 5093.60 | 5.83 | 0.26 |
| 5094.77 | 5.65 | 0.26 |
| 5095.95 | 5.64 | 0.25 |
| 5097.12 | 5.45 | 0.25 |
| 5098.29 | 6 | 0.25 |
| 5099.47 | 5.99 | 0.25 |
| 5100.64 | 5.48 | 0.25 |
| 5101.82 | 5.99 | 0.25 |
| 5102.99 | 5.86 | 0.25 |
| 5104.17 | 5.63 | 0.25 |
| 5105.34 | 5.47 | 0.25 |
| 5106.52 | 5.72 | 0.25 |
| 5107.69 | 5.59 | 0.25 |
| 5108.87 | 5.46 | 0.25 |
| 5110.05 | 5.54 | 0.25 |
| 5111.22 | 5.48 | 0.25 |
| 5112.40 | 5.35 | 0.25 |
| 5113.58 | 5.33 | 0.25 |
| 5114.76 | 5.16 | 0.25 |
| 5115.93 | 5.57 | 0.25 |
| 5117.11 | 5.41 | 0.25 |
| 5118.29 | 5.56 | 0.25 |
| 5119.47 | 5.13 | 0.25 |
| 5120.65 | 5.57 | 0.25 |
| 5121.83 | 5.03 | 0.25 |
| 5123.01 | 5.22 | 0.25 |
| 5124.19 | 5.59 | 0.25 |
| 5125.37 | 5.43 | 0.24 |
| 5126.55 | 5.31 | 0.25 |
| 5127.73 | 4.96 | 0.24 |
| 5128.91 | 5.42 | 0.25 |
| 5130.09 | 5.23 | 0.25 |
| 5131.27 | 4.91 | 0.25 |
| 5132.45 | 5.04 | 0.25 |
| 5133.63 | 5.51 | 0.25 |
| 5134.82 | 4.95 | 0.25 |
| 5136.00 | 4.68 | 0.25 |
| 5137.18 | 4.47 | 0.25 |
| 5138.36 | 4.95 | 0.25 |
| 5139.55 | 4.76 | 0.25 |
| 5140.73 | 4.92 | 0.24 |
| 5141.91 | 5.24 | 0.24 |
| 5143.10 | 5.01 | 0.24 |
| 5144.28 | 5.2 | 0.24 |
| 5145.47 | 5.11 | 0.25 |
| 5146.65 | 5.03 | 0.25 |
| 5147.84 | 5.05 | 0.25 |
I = 5.57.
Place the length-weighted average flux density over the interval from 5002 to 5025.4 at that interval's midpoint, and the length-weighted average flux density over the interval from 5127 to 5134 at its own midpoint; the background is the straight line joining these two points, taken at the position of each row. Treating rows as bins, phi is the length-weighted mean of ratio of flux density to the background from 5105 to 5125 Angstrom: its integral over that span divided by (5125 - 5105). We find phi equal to 1.04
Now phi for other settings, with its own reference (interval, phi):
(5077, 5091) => 1.09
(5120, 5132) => 1.01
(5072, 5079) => 1.08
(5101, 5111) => 1.08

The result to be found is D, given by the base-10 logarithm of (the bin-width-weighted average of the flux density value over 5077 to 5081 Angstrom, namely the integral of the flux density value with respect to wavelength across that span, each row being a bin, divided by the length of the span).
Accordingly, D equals 0.759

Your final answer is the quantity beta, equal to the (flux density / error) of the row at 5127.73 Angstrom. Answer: 20.7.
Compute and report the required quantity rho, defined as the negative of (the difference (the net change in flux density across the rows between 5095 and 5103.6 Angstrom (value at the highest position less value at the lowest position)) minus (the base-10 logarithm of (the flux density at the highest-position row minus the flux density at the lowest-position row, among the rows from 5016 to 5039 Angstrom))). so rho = -1.7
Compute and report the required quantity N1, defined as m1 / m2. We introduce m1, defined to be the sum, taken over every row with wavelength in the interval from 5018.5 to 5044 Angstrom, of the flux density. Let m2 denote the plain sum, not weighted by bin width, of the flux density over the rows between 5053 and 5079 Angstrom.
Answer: 0.95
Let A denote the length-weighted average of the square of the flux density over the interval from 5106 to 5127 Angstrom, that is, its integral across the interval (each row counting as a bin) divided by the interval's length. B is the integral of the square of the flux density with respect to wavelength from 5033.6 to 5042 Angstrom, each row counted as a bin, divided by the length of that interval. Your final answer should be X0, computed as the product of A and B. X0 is 896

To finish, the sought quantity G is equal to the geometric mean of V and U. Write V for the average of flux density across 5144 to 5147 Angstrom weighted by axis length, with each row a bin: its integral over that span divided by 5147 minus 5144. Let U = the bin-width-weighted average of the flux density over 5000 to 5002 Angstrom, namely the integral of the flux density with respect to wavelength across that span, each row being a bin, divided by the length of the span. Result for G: 5.04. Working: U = 5.0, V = 5.11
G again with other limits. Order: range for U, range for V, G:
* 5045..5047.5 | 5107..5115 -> 5.45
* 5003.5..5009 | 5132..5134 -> 5.27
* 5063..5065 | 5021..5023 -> 5.55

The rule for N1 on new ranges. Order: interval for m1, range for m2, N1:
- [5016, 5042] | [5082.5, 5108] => 0.96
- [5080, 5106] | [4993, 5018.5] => 1.09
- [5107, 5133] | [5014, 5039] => 0.96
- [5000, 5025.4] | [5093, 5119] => 0.97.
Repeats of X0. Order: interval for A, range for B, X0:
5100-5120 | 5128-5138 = 772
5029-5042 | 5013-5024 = 932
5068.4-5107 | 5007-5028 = 1012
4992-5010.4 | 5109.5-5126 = 768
